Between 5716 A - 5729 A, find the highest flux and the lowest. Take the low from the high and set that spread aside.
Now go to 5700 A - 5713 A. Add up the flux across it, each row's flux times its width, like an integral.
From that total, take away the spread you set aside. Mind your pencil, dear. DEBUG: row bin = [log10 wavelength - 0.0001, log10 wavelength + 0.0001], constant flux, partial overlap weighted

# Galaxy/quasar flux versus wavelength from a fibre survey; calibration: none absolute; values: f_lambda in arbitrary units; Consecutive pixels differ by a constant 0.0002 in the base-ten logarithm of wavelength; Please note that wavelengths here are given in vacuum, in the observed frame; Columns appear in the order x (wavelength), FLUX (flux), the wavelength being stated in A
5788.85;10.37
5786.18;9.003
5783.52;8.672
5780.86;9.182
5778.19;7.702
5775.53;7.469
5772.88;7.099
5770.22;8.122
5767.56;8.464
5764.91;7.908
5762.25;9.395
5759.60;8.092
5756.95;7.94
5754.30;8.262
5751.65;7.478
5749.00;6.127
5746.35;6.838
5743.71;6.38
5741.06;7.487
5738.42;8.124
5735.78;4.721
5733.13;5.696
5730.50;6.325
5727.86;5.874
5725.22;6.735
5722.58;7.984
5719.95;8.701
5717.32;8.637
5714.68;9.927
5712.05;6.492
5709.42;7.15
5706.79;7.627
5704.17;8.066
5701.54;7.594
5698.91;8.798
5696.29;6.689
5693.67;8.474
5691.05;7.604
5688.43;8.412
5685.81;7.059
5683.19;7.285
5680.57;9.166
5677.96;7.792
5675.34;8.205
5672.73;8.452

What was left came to 94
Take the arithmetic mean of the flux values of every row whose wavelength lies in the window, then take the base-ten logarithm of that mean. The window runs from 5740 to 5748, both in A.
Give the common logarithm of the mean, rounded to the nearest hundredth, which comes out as 0.84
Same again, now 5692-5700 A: 0.90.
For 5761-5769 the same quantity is 0.93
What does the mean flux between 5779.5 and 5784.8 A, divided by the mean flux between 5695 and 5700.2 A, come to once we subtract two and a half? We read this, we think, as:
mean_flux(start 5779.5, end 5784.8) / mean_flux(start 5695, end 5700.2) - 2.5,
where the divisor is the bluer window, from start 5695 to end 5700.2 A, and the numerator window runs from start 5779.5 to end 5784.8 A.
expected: -1.35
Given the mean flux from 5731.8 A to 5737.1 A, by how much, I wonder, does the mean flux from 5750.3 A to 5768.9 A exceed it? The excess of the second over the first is 3.0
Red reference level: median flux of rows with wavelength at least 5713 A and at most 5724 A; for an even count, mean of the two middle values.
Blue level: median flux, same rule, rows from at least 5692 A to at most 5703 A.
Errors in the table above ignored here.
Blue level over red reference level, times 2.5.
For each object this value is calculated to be 2.3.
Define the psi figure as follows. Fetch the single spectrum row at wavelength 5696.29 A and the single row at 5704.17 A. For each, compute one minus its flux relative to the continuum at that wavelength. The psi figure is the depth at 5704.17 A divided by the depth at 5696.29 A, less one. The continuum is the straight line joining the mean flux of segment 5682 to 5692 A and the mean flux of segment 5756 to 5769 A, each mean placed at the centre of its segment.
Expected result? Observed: -1.3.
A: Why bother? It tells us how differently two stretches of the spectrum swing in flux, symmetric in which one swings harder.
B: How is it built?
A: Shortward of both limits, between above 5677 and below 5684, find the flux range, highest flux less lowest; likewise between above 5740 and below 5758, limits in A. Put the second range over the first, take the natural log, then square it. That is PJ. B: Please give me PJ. 0.02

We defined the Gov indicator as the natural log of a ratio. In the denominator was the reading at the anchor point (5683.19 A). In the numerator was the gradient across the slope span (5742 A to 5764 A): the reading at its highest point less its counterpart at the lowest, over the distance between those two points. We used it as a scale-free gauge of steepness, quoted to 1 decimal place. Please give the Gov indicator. -3.8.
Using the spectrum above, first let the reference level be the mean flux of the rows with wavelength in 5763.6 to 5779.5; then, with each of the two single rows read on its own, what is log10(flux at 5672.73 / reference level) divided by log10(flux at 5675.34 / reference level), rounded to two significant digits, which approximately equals 1.6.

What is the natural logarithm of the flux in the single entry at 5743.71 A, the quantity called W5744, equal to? 1.85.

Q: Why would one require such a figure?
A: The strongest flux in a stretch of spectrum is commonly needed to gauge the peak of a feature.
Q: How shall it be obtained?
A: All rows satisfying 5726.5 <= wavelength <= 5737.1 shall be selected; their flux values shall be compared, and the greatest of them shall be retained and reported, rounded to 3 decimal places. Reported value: 6.325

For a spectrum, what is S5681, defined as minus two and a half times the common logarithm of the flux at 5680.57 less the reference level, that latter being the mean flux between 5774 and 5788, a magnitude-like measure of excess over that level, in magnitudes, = 0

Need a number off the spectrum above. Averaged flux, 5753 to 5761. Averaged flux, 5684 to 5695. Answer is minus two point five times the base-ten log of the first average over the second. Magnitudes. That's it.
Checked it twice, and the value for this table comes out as -0.03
